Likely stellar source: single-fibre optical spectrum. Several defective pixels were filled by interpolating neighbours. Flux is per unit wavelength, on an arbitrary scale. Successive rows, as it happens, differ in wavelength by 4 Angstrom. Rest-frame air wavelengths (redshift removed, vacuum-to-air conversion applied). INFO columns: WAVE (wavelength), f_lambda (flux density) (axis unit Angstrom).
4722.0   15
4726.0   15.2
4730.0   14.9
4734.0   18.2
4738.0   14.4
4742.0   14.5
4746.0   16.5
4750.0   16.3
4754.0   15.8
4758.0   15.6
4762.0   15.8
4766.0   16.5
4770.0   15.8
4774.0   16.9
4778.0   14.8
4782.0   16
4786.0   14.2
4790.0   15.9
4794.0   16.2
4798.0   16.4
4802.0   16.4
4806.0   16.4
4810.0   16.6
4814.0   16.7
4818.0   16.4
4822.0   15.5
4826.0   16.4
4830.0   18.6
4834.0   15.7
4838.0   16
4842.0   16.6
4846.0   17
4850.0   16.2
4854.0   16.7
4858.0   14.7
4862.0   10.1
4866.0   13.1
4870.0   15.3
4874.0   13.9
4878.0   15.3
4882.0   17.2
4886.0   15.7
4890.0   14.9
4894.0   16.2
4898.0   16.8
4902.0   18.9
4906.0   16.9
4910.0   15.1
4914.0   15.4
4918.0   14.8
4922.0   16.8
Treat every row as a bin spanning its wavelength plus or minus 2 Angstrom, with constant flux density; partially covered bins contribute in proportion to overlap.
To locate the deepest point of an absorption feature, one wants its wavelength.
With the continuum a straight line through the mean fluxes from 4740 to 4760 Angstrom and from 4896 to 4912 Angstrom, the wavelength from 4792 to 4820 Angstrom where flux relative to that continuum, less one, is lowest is 4794.0 Angstrom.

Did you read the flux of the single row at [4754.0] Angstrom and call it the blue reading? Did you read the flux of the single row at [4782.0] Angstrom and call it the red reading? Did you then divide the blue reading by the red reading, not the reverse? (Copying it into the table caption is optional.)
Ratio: 0.99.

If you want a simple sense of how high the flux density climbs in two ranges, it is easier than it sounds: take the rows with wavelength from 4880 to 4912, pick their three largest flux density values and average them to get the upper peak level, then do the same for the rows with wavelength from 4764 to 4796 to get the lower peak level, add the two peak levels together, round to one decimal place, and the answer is 34.2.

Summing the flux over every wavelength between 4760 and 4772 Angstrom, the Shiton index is 48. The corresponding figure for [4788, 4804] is 65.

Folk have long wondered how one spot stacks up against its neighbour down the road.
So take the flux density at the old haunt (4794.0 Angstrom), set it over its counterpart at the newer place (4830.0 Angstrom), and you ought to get 0.87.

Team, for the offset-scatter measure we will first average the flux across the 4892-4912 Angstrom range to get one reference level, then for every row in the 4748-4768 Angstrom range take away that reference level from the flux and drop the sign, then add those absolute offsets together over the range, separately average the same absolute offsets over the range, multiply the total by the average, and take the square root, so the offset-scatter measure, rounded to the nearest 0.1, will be 1.7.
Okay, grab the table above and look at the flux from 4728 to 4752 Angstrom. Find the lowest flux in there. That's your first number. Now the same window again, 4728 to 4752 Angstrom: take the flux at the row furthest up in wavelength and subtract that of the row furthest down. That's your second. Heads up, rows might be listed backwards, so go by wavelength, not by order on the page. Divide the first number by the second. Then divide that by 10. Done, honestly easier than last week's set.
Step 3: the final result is 1.0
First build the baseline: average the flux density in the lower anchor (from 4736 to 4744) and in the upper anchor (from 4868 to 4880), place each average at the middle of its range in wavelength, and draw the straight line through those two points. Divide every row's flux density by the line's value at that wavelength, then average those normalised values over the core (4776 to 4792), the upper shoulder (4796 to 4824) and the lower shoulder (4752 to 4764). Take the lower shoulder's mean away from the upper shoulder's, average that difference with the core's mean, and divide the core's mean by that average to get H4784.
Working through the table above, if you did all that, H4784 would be 1.9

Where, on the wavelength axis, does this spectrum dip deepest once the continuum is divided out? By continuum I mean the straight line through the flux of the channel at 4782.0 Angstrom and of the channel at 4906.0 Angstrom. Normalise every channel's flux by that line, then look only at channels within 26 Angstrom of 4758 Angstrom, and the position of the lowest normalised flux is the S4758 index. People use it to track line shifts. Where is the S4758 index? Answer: 4738.0 Angstrom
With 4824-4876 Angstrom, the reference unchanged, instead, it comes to 4862.0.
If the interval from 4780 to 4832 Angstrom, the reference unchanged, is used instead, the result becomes 4786.0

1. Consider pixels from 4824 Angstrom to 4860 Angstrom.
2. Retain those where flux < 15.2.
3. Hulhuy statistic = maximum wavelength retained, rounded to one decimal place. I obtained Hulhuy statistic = 4858.0 Angstrom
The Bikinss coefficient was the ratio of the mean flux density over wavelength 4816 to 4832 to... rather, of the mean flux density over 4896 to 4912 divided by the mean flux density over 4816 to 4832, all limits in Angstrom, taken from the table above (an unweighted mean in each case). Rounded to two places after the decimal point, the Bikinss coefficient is 1.01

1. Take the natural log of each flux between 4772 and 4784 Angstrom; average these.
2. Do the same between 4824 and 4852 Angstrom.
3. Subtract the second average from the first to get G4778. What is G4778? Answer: -0.046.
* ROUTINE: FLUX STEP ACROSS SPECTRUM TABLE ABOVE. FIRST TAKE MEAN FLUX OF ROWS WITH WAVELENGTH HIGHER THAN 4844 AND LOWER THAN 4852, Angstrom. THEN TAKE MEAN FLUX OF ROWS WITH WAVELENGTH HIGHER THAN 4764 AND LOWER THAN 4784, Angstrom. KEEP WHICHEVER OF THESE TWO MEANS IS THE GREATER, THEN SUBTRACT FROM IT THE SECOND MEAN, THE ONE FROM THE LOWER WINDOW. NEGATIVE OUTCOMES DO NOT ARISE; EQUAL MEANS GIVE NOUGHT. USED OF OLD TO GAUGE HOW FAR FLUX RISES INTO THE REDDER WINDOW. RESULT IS 0.6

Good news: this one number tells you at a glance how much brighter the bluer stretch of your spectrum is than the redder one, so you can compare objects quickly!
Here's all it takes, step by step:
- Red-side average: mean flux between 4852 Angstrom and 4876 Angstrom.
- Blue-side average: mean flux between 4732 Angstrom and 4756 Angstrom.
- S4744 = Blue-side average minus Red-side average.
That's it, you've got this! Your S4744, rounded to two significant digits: 2.0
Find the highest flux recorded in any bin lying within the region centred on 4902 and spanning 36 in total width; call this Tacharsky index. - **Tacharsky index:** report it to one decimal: 18.9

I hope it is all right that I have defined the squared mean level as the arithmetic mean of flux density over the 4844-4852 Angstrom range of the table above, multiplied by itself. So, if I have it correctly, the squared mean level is 276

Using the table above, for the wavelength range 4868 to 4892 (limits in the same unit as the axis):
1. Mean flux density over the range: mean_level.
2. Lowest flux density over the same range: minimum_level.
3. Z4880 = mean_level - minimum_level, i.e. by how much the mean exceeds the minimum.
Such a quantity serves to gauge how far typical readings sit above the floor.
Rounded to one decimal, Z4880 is 1.5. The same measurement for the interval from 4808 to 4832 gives 1.2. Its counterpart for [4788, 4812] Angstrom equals 0.4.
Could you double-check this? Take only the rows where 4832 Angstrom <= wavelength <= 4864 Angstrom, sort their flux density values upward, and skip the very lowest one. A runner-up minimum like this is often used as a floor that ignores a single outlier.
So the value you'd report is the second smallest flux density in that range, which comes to 14.7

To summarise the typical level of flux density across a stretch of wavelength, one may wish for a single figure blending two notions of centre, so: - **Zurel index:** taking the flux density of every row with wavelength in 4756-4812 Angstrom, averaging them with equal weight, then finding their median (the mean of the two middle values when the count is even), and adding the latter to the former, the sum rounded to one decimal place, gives 32.1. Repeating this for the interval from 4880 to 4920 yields 32.1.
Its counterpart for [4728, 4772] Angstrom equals 31.6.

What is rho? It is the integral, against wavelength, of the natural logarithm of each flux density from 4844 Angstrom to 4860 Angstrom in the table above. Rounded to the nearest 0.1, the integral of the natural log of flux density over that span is 44.5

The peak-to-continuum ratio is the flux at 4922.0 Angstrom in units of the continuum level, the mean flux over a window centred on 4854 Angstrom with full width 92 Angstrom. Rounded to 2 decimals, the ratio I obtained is 1.07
